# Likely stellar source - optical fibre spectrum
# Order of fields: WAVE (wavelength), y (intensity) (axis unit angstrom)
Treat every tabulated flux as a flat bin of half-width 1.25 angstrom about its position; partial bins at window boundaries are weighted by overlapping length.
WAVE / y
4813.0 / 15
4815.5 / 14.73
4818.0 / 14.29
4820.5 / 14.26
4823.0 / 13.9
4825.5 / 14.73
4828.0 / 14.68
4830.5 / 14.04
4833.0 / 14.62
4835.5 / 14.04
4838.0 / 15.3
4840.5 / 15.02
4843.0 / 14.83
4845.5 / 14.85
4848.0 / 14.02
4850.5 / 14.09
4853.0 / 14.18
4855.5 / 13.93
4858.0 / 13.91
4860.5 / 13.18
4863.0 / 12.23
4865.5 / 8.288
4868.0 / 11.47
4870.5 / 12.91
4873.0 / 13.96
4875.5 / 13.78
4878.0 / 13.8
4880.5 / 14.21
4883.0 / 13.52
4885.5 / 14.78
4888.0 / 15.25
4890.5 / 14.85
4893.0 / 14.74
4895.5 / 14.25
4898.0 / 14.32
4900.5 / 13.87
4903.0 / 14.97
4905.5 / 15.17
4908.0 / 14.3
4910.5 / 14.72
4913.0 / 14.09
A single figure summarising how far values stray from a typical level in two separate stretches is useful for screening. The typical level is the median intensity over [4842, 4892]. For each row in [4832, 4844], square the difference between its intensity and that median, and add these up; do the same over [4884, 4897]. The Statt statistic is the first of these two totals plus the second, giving 8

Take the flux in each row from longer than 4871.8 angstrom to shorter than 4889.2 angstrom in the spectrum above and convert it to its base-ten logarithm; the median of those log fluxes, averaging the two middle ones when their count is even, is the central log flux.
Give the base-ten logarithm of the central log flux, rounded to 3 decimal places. 0.059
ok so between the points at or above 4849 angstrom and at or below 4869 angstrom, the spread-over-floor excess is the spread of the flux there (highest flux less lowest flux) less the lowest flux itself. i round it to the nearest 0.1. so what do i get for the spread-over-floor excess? -2.4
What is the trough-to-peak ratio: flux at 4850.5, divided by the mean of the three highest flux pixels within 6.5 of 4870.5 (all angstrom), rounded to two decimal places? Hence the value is 1.04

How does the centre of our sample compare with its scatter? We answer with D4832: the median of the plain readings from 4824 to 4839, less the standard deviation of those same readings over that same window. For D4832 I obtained 14.2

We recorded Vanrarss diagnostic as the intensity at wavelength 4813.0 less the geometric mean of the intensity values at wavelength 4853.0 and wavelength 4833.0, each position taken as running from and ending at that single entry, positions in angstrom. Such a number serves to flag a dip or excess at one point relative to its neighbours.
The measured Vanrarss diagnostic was 0.60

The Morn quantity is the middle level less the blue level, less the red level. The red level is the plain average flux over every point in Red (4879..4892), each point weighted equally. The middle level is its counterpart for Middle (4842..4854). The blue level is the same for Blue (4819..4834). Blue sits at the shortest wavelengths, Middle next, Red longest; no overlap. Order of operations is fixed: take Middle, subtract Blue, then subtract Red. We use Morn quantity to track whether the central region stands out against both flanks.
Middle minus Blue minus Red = -14.5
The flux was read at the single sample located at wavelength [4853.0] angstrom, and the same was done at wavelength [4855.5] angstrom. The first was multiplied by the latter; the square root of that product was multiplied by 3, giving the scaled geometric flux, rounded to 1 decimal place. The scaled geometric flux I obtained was 42.2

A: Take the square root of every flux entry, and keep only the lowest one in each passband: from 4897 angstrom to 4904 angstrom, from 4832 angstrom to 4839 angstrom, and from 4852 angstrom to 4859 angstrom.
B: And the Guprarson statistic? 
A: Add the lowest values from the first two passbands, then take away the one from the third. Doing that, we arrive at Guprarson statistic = 3.74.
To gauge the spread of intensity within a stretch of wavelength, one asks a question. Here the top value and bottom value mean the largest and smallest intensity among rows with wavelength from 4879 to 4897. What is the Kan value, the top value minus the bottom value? 1.73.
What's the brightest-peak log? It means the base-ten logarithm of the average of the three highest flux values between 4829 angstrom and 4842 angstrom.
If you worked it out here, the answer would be 1.18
